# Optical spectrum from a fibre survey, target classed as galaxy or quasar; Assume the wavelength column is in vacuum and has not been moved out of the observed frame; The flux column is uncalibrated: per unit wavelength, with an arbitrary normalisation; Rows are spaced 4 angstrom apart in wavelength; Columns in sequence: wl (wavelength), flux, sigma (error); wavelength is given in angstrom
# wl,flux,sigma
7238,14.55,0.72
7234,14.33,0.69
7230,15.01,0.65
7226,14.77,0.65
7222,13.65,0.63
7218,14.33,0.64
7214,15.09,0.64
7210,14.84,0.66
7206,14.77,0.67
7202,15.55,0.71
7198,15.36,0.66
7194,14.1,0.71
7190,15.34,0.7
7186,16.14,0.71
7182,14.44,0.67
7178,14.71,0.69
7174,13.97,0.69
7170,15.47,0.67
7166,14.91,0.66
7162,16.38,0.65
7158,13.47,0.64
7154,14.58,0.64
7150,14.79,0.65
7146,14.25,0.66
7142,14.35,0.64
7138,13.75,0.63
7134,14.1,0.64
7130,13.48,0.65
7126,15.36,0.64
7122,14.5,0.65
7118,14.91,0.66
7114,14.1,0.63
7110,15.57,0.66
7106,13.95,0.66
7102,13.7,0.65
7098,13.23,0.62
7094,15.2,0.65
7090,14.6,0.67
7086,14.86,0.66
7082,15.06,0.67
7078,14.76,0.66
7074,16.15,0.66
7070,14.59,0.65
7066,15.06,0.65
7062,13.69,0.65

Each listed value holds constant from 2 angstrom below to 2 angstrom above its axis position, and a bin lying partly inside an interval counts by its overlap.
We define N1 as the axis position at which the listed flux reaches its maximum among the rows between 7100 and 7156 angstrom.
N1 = 7110 angstrom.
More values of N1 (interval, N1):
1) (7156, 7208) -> 7162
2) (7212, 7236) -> 7214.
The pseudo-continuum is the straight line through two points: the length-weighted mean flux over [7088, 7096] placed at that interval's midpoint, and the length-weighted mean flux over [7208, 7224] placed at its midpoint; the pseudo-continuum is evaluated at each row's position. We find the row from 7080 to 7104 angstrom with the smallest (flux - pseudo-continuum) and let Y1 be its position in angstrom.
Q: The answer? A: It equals 7098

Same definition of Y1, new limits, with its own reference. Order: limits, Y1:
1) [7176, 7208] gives 7194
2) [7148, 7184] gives 7158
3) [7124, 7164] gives 7130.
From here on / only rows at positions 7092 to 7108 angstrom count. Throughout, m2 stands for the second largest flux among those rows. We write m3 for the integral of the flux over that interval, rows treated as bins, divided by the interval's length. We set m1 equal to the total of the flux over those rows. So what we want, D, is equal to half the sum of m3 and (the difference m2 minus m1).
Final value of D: -14.1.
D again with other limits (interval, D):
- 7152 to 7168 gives -14.8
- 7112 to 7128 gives -14.6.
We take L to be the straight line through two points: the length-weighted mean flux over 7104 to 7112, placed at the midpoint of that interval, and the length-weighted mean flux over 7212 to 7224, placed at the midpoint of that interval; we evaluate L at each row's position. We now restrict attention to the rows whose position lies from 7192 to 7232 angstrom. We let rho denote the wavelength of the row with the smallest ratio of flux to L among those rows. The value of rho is 7222 angstrom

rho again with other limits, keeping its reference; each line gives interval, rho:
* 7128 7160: 7130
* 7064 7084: 7070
